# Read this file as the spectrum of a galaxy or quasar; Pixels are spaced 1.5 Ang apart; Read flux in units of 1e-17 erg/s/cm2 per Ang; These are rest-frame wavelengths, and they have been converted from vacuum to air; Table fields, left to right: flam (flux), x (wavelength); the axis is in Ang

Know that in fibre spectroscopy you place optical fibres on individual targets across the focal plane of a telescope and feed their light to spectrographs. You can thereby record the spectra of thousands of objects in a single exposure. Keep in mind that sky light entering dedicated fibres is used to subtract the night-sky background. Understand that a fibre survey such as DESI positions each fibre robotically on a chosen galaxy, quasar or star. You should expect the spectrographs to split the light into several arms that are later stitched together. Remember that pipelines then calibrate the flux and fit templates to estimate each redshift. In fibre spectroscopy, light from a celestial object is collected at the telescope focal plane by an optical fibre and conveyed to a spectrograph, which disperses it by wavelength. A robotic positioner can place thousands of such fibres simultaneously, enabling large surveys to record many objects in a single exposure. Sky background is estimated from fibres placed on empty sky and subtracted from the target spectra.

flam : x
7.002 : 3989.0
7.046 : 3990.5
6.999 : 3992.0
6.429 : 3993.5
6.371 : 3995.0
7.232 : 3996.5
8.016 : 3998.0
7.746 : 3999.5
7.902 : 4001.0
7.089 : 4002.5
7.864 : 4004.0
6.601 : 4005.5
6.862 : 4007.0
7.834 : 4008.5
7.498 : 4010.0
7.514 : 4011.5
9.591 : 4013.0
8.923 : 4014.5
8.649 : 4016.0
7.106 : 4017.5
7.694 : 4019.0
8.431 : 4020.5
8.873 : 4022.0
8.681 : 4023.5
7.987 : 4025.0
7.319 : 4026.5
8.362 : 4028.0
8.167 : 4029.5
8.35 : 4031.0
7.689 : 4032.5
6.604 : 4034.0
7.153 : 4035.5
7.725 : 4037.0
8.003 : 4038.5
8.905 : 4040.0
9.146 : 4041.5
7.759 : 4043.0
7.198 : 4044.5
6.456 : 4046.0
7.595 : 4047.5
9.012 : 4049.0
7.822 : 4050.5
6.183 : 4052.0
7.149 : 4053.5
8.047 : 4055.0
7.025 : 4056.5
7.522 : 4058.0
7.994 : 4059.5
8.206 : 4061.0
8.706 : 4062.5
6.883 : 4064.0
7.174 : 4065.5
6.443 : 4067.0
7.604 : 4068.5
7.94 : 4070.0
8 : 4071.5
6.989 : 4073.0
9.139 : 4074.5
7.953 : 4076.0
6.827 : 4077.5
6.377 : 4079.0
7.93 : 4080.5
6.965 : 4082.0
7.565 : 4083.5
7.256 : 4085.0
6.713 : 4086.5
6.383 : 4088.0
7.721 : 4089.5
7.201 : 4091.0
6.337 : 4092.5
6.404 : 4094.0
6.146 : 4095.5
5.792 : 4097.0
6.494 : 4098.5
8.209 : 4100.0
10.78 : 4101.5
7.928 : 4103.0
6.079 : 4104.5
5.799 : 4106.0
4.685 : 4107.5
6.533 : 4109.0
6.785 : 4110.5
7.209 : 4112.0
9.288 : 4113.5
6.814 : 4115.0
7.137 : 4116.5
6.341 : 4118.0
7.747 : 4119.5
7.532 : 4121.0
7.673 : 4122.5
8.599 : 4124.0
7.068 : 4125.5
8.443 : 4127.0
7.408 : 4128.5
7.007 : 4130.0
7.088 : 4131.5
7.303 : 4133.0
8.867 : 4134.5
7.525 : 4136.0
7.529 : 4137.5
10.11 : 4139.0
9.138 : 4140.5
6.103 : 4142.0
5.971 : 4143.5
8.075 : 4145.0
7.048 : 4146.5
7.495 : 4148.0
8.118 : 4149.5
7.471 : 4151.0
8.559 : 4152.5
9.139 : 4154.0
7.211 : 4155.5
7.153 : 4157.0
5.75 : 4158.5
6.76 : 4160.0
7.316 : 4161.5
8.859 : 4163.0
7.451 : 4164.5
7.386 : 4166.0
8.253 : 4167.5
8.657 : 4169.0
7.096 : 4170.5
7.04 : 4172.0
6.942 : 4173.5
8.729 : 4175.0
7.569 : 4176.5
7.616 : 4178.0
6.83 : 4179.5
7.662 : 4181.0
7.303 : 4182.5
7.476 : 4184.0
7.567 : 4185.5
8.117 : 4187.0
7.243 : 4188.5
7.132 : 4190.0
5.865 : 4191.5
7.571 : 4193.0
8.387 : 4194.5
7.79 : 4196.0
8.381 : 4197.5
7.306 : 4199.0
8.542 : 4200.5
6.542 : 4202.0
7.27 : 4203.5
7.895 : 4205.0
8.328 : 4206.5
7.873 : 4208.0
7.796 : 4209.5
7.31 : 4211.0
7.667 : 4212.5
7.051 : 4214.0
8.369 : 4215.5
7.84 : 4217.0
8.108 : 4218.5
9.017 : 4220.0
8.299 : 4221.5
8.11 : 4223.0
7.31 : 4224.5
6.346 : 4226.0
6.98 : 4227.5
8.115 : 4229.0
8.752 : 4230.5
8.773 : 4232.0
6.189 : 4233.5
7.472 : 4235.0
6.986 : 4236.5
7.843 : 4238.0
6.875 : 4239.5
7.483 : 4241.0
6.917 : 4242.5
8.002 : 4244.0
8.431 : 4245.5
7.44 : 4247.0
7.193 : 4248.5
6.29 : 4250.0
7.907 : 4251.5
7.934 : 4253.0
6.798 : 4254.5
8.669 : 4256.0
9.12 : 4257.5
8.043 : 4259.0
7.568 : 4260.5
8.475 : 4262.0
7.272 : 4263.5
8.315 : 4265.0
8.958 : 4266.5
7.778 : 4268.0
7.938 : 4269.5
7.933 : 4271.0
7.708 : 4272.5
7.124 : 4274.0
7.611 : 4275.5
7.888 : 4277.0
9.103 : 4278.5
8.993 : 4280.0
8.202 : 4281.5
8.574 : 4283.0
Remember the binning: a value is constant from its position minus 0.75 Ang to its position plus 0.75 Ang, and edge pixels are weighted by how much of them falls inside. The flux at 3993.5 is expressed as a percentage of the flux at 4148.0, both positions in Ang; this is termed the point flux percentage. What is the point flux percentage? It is 86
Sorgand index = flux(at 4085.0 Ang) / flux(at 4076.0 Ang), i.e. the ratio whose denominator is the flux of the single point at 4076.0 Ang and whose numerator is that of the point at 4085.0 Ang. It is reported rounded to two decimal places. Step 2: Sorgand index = 0.91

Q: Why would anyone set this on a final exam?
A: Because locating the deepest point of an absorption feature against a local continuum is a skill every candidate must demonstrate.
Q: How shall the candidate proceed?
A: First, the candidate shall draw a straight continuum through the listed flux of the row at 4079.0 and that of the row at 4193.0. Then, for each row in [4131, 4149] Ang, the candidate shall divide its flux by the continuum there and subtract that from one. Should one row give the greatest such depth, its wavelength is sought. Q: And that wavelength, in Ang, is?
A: 4143.5 Ang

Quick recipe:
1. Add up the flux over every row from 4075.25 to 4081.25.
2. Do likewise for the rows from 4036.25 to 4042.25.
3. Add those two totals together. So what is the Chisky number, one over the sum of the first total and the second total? 0.0159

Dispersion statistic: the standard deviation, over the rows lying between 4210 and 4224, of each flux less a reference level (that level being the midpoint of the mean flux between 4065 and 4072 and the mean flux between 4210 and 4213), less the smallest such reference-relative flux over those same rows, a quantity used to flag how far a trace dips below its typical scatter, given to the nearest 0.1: 1.0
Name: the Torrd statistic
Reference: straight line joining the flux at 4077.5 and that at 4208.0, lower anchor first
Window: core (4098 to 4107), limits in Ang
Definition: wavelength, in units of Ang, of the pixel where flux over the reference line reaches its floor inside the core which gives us 4106.0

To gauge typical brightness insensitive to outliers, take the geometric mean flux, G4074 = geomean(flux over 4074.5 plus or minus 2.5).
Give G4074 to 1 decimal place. 8.0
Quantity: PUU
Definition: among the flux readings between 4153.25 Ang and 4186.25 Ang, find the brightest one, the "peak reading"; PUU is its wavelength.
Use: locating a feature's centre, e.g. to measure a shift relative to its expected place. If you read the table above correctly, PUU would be 4154.0 Ang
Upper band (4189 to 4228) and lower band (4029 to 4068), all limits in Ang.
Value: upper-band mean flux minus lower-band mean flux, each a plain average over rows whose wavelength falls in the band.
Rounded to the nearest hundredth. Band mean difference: 0.01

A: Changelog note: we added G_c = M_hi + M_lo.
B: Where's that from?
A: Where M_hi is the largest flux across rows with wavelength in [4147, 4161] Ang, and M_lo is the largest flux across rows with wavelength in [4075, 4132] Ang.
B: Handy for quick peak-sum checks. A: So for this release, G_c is 19.9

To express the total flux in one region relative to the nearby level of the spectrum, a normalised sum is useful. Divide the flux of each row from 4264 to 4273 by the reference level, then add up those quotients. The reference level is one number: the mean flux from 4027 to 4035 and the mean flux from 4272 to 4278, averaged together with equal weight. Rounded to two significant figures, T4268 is 6.3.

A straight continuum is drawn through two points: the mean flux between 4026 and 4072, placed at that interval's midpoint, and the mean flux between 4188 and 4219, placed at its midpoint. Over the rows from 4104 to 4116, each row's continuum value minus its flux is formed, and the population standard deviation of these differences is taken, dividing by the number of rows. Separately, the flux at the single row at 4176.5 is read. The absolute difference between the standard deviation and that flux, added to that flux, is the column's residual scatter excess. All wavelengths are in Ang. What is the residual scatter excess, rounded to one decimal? 13.9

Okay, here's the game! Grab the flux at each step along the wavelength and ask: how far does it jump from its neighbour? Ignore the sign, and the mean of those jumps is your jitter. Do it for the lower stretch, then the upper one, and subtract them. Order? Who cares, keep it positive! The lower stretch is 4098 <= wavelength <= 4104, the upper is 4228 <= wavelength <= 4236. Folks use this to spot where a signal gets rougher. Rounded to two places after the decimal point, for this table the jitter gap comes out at 1.25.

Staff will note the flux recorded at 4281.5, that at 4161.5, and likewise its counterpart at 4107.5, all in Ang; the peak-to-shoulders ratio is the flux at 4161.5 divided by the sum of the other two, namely 0.57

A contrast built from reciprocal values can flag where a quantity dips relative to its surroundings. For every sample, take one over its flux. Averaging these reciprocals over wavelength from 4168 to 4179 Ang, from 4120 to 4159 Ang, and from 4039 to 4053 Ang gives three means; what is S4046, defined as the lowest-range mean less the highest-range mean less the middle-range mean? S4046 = -0.133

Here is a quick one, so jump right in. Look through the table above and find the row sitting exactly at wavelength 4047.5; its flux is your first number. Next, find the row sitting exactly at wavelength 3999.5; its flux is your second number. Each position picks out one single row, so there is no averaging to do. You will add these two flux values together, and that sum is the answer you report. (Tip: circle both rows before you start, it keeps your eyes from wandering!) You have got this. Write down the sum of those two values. 15.3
